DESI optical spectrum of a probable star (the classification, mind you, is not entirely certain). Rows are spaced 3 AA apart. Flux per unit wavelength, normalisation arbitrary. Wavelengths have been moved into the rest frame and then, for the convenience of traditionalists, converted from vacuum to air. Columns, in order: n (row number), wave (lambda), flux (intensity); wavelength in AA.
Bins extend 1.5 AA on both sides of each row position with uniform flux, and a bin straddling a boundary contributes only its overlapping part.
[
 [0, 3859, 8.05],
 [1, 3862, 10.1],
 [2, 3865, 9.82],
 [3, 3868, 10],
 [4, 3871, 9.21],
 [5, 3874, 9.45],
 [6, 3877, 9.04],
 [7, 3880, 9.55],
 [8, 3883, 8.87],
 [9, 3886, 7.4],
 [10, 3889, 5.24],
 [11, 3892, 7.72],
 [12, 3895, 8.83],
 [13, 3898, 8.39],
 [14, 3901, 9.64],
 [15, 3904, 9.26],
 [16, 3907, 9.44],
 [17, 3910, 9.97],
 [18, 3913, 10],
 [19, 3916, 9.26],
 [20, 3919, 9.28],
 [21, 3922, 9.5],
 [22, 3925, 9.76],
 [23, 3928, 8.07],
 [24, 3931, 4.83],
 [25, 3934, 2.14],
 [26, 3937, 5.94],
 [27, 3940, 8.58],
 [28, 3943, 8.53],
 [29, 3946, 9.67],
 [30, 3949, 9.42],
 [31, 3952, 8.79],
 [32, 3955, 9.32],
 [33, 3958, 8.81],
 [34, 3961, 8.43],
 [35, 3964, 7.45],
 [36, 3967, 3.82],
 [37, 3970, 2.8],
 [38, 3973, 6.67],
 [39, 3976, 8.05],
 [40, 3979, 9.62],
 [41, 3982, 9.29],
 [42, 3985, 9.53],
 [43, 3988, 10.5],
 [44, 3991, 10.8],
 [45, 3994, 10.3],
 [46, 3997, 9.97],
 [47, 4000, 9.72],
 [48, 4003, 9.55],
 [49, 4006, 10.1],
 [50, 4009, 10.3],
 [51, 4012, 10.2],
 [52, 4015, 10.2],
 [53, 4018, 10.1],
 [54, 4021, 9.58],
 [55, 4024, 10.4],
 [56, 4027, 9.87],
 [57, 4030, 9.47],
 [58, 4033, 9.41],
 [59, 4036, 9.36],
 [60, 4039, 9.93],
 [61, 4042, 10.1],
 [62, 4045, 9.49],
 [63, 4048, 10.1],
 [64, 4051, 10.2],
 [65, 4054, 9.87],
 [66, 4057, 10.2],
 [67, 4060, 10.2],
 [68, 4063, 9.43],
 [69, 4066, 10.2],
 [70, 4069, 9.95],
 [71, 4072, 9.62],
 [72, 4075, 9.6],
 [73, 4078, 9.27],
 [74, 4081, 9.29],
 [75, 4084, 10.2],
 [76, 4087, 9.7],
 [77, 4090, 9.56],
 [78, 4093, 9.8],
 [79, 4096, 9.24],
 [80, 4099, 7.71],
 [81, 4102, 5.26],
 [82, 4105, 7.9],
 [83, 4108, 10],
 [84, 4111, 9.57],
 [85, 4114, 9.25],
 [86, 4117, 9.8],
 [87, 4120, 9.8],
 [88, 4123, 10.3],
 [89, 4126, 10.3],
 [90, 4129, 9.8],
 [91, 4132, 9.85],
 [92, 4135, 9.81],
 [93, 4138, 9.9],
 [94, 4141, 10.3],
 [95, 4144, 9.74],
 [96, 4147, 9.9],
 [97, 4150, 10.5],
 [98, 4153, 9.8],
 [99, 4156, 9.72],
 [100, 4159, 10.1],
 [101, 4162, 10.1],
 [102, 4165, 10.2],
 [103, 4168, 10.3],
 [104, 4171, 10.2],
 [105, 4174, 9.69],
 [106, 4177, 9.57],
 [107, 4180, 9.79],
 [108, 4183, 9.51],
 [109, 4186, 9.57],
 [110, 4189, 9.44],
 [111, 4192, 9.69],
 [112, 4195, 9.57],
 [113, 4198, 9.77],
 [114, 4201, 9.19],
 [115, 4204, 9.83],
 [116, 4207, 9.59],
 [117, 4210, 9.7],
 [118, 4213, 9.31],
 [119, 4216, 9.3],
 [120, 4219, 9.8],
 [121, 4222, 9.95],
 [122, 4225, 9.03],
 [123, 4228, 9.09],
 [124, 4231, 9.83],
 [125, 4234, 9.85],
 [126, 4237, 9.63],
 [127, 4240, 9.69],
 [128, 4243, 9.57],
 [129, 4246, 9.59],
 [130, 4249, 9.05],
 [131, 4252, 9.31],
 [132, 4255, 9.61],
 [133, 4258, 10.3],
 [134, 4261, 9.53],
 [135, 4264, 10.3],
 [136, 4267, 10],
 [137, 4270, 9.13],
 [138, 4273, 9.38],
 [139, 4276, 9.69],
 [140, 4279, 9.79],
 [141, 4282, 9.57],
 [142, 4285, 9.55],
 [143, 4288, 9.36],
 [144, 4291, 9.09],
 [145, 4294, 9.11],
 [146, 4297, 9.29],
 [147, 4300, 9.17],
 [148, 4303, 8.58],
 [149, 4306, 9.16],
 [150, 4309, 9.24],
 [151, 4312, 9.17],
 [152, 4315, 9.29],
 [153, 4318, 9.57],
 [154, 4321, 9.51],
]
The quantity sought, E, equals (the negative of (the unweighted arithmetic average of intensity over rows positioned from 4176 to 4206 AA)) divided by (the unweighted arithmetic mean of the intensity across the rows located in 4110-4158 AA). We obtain -0.97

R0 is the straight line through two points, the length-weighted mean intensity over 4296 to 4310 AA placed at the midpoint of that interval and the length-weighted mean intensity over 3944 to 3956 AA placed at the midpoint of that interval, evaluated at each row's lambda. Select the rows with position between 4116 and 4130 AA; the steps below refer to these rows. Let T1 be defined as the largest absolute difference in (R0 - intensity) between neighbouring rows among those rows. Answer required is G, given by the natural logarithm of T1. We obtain -0.69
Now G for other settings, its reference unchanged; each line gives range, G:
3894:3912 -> 0.22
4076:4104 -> 0.90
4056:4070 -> -0.26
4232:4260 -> -0.37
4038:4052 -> -0.49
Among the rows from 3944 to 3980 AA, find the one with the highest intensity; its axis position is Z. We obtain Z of 3946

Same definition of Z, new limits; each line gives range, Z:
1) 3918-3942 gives 3925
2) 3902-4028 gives 3991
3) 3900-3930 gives 3913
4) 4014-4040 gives 4024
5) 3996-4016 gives 4009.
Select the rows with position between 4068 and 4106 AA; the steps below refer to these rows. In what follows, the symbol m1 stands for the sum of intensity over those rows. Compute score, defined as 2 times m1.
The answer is 234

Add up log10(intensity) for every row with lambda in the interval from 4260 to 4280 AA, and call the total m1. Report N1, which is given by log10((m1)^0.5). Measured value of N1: 0.42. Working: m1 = 7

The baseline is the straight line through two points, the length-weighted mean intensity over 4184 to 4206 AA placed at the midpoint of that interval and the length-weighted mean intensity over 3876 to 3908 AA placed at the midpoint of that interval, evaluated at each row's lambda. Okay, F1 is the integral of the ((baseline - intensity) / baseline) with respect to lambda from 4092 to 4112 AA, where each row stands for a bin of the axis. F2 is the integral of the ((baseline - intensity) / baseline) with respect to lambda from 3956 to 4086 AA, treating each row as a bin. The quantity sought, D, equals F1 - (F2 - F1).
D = 9.3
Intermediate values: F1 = 1.7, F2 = -6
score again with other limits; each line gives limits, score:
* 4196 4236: 248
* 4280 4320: 240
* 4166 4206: 252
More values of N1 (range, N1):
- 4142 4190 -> 0.60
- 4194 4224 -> 0.50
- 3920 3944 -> 0.41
